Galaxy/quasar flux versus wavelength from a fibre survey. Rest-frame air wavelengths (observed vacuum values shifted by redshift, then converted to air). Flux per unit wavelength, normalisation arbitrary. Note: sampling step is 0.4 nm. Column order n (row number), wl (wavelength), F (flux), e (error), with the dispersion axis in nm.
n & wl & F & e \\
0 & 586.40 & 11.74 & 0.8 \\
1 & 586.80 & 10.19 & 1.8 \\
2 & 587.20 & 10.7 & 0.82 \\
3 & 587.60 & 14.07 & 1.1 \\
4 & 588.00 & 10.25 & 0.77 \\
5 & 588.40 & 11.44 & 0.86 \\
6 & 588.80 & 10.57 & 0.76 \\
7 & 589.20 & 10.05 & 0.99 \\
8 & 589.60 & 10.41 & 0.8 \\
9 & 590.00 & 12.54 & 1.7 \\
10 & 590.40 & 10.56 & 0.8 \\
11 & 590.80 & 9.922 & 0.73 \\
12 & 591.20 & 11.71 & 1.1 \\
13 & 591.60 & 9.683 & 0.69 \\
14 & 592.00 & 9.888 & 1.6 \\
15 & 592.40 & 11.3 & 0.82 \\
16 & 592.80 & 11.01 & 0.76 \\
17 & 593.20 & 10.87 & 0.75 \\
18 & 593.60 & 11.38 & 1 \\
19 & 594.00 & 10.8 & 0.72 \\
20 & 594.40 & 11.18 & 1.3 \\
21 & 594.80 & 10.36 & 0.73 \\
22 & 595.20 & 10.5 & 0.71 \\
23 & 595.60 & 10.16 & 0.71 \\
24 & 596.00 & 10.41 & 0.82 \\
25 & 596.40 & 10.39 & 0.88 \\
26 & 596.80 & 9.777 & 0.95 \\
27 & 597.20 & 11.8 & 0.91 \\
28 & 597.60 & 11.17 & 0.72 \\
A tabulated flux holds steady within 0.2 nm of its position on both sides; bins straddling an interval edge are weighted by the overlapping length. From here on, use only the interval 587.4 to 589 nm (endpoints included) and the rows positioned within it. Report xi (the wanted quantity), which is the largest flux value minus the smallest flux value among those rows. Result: 3.8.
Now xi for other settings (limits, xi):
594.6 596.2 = 0.3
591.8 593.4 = 1.4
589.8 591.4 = 2.6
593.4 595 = 1.0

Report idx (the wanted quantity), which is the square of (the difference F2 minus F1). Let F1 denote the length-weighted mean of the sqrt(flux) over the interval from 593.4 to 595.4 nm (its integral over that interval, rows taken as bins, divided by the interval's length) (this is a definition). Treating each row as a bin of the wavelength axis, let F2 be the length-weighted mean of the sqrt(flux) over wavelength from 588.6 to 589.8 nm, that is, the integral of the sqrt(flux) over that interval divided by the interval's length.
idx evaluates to 0.0059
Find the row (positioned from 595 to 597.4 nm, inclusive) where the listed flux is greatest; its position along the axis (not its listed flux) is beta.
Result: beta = 597.20 nm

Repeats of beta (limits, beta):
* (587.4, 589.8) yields 587.60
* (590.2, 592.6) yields 591.20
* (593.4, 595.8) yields 593.60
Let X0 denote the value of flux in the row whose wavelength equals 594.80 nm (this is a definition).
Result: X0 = 10.36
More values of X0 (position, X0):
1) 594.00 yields 10.8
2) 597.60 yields 11.17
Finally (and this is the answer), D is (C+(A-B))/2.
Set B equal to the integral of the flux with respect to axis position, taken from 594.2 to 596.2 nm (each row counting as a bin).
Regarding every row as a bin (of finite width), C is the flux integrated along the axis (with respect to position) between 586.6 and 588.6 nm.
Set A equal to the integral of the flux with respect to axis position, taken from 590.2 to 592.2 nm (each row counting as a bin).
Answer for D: 11.2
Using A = 20.7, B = 21.04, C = 22.7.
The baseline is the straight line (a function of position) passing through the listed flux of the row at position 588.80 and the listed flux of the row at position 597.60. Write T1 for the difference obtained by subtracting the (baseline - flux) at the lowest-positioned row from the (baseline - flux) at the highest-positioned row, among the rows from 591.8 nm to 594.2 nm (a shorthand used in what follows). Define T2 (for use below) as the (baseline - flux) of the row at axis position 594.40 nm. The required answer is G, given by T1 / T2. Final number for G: 3.4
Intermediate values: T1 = -0.78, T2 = -0.2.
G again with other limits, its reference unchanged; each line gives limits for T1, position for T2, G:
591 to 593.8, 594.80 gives 0.8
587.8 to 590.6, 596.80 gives -0.1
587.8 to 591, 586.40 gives -0.4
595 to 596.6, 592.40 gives -0.4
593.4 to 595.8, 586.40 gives -1.0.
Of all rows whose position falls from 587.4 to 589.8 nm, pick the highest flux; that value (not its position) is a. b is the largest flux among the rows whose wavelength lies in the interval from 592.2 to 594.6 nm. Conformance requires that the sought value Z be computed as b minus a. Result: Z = -2.7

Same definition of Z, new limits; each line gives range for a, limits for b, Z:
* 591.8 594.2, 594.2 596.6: -0.2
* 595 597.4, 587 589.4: 2.3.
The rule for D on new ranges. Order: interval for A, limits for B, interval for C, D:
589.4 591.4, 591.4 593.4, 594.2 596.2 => 11.0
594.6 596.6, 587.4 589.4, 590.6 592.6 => 9.6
